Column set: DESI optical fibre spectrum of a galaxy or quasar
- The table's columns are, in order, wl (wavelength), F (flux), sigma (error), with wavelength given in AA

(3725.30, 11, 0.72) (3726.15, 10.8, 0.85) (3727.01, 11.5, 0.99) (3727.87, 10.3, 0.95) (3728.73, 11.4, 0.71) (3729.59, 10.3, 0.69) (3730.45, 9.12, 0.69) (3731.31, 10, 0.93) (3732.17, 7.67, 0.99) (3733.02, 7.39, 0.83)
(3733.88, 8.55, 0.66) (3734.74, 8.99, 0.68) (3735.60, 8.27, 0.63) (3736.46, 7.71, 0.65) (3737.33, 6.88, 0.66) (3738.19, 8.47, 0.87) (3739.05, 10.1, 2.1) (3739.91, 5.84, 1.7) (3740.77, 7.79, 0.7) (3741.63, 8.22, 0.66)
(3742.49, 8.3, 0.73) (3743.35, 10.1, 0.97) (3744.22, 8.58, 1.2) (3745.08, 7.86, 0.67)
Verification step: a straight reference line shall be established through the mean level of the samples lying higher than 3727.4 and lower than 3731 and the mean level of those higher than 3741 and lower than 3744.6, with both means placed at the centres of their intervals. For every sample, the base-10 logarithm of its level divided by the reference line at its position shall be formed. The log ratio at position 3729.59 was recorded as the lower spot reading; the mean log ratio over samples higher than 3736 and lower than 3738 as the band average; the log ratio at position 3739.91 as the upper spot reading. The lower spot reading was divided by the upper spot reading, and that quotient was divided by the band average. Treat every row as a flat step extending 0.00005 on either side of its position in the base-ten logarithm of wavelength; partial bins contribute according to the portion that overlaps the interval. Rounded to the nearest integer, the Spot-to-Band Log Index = 0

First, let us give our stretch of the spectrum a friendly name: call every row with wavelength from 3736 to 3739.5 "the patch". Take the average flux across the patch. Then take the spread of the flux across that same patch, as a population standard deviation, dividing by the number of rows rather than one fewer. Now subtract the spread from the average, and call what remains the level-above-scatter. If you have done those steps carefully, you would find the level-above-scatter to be 7.1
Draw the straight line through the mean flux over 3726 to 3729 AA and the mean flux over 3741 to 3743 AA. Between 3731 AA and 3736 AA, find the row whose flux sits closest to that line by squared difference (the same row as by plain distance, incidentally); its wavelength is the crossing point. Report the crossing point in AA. 3731.31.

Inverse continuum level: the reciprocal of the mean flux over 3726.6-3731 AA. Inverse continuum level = 0.095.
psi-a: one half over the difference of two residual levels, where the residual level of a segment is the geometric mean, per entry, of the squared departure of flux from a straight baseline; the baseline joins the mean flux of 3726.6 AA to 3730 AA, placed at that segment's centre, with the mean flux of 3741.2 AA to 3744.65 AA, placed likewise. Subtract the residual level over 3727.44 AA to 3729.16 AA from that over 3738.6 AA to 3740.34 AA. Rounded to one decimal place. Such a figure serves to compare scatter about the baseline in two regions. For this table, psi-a 0.2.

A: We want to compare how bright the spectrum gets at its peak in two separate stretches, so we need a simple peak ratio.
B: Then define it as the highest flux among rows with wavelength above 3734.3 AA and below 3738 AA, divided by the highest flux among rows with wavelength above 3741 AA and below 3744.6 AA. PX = 0.89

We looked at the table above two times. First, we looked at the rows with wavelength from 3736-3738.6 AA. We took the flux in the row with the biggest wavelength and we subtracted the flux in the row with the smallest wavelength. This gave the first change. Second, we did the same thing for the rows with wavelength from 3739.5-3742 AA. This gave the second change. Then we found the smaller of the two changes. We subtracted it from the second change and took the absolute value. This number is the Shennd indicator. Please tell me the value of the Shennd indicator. 1.6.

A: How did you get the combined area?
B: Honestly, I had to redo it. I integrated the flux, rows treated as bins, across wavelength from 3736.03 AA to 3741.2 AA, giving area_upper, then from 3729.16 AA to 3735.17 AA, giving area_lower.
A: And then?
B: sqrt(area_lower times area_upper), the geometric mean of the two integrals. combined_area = 46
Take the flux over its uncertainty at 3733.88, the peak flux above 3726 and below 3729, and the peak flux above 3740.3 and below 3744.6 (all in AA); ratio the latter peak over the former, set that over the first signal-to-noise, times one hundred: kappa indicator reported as 6.8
